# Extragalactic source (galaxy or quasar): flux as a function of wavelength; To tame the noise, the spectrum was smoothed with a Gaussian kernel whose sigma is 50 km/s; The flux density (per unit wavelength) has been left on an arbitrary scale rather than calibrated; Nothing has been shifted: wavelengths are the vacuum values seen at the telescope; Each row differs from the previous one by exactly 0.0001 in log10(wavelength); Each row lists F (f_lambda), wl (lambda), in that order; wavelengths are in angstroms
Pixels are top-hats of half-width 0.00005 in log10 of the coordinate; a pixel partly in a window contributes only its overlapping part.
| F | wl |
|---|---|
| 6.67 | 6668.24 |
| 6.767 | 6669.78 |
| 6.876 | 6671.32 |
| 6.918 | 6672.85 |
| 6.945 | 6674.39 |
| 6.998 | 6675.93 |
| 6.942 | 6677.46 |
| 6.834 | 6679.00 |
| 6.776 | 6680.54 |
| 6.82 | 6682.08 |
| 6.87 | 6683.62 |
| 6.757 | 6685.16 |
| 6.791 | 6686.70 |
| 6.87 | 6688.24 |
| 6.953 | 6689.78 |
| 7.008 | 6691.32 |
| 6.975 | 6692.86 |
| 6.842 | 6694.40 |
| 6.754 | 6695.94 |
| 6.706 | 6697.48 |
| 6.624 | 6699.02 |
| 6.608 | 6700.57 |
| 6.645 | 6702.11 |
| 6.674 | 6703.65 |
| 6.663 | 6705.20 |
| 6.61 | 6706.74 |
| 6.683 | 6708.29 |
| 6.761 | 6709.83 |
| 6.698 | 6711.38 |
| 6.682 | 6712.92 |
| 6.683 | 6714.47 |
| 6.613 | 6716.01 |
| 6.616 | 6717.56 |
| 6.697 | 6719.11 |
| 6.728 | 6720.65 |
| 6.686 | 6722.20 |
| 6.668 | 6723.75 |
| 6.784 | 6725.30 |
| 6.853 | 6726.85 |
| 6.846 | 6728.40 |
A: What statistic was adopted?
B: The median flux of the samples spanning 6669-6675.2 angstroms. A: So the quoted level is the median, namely 6.90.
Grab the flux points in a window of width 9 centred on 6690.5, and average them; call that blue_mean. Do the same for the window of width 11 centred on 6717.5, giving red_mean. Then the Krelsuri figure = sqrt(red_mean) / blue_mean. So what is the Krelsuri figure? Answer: 0.374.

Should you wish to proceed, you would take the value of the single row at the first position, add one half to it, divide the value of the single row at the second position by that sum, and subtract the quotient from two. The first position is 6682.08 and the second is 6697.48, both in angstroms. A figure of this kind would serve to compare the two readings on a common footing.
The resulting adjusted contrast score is 1.08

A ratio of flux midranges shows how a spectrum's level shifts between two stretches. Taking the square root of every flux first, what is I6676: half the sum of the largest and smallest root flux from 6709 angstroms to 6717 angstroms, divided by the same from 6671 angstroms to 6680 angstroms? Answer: 0.98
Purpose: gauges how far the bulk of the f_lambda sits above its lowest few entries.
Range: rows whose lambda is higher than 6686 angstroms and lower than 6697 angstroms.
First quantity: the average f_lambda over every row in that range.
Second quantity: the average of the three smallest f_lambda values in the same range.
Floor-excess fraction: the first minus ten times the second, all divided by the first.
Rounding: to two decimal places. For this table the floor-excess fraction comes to -8.87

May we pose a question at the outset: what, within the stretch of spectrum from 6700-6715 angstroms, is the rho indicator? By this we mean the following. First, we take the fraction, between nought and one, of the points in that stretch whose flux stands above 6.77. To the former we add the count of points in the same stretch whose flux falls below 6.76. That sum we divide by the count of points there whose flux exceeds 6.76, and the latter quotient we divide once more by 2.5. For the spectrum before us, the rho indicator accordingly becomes 3.6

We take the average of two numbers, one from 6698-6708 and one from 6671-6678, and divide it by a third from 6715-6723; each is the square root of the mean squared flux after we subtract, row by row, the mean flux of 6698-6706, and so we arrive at 3.1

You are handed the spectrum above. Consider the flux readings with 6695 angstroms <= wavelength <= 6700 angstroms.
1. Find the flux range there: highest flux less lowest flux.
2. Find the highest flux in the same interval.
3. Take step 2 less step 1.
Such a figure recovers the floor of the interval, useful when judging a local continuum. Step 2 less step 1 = 6.62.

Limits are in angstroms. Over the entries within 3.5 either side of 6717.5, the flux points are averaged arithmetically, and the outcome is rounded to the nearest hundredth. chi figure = 6.67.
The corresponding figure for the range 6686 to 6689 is 6.83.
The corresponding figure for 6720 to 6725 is 6.69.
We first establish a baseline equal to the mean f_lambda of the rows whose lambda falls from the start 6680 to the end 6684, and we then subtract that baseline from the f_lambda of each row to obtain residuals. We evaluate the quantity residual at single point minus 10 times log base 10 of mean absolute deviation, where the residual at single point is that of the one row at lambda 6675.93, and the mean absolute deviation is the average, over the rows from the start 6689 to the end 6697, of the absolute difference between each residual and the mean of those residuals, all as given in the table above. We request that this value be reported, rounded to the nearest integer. 11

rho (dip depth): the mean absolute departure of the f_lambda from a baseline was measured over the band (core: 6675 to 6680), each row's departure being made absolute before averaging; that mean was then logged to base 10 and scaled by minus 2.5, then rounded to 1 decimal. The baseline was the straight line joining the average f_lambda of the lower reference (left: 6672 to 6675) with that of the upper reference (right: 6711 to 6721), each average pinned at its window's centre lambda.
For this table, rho 3.1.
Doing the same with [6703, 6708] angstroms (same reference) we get 2.6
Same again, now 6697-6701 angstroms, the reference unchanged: 2.2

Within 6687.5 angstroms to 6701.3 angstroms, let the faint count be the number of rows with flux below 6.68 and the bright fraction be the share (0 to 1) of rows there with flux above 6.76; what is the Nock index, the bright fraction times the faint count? 1.1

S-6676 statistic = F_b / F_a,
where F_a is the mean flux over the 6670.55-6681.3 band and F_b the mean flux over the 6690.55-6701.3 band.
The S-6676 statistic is 0.98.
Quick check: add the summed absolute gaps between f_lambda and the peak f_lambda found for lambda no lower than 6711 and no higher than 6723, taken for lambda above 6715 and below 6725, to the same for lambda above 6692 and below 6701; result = 0.99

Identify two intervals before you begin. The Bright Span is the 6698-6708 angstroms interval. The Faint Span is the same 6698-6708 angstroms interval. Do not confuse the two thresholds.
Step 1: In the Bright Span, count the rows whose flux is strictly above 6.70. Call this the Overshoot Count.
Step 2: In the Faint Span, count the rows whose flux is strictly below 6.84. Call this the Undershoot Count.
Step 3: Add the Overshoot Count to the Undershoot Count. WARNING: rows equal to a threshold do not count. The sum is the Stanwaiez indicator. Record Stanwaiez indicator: 6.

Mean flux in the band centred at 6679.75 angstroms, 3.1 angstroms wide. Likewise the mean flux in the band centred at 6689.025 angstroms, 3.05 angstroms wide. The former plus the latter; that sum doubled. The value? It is 27.4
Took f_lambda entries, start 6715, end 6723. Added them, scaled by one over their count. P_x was 6.67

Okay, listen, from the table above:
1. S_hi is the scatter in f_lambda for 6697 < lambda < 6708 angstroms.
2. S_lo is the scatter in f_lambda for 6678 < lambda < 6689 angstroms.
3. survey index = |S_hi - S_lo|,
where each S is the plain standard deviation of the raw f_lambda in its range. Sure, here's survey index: 0.008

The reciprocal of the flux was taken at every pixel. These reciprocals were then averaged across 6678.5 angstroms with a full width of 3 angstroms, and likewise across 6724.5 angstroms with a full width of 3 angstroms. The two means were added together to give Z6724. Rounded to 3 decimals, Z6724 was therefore 0.294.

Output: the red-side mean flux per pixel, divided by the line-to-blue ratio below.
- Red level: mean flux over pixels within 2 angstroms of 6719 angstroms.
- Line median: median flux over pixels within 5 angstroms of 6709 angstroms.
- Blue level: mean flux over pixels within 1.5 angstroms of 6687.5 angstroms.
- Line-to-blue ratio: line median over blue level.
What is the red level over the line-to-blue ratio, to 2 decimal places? 6.83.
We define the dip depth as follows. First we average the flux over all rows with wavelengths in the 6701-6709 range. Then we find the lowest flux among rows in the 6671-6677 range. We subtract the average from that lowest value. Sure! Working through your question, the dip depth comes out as 0.22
